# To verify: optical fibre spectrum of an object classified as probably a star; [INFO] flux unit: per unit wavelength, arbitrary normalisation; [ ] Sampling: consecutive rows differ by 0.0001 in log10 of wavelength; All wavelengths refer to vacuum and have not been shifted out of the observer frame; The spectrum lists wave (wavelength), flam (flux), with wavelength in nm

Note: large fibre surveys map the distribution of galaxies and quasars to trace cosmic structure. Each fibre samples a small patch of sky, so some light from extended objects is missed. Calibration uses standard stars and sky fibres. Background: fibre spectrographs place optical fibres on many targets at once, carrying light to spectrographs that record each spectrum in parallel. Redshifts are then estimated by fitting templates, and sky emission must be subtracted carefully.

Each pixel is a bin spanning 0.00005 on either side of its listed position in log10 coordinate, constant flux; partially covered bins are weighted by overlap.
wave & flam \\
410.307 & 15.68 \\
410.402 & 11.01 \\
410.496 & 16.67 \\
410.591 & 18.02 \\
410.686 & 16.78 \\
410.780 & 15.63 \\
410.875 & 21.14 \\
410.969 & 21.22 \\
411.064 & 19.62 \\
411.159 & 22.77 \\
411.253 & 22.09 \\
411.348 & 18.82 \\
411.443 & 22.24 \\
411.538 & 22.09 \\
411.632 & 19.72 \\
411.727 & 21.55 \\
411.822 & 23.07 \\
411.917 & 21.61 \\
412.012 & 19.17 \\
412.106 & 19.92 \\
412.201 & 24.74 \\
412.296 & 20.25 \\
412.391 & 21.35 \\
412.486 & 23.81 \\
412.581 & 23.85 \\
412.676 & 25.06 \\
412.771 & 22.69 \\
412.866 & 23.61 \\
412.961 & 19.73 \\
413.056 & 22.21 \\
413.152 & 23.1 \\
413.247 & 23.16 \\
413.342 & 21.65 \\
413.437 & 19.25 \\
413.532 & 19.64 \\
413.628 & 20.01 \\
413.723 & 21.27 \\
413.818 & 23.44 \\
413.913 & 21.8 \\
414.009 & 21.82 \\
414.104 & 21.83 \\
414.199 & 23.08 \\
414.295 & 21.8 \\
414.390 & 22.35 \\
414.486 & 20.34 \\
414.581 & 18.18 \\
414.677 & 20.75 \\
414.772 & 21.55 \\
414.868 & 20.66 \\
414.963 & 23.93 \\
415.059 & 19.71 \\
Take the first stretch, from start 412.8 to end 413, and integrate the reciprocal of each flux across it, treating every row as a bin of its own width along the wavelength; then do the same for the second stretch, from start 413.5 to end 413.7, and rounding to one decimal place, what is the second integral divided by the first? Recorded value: 1.1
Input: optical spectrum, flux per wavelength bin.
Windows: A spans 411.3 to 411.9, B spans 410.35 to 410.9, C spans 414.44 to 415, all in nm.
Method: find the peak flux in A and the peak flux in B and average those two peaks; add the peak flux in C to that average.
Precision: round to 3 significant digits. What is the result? 46.0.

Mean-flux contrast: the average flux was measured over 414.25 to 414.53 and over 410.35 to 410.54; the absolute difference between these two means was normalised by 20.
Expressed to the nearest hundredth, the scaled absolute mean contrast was 0.38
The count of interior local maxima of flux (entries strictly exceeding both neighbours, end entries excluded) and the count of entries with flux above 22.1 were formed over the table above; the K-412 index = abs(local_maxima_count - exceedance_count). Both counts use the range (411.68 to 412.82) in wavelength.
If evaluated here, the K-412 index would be 3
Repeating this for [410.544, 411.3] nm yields 1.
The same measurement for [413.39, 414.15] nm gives 0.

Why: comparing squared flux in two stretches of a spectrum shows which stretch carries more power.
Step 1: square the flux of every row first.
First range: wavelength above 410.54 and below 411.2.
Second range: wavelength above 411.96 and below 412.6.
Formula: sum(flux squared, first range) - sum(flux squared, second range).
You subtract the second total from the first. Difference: -727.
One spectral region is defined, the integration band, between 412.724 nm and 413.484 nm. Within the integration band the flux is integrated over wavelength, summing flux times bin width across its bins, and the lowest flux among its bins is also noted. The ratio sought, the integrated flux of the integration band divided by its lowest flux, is 0.9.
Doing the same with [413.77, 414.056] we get 0.3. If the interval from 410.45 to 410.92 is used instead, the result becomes 0.5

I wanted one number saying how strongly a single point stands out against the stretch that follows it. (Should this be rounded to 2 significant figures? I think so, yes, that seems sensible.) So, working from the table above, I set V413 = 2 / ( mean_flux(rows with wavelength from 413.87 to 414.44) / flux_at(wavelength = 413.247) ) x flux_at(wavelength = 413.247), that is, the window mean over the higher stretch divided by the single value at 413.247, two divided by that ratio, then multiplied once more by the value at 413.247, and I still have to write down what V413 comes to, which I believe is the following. 49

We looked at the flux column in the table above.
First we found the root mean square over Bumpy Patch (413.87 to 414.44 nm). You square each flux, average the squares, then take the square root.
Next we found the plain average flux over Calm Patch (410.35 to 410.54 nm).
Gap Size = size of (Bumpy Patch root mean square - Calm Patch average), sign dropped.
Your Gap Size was 8.3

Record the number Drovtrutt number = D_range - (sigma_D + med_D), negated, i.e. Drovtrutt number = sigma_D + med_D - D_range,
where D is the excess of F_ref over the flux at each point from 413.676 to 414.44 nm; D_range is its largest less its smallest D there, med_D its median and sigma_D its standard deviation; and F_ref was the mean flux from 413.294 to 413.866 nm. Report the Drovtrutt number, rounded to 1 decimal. -2.4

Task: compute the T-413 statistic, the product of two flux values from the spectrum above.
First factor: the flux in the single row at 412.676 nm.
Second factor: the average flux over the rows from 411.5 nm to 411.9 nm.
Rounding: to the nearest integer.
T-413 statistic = 541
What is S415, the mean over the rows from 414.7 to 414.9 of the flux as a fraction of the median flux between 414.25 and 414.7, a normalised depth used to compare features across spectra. 1.02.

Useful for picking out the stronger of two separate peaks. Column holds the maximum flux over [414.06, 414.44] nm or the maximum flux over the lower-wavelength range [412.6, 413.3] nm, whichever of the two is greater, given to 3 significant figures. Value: 25.1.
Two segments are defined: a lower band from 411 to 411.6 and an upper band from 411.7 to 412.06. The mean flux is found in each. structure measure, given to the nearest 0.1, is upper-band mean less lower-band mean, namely 0.1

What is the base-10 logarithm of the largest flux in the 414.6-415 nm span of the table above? 1.38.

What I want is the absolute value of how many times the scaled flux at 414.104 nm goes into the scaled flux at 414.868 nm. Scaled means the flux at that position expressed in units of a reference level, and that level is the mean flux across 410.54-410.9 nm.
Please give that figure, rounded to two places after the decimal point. 0.95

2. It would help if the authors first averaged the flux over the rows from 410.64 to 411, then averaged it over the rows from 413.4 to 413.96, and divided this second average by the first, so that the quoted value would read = 1.12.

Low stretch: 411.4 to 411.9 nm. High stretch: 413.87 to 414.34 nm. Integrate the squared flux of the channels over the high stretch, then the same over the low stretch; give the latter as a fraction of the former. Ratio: 1.0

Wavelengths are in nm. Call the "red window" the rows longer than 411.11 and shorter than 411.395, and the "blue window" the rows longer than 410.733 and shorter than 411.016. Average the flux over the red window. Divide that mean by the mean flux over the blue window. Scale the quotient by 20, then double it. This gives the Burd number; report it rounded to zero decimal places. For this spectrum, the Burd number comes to 44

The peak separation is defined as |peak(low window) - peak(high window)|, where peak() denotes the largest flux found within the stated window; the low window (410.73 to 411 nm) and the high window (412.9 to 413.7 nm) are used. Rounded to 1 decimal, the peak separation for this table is 1.9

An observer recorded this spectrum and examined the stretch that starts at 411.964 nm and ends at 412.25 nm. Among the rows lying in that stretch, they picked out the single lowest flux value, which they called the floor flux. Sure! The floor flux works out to 19.17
